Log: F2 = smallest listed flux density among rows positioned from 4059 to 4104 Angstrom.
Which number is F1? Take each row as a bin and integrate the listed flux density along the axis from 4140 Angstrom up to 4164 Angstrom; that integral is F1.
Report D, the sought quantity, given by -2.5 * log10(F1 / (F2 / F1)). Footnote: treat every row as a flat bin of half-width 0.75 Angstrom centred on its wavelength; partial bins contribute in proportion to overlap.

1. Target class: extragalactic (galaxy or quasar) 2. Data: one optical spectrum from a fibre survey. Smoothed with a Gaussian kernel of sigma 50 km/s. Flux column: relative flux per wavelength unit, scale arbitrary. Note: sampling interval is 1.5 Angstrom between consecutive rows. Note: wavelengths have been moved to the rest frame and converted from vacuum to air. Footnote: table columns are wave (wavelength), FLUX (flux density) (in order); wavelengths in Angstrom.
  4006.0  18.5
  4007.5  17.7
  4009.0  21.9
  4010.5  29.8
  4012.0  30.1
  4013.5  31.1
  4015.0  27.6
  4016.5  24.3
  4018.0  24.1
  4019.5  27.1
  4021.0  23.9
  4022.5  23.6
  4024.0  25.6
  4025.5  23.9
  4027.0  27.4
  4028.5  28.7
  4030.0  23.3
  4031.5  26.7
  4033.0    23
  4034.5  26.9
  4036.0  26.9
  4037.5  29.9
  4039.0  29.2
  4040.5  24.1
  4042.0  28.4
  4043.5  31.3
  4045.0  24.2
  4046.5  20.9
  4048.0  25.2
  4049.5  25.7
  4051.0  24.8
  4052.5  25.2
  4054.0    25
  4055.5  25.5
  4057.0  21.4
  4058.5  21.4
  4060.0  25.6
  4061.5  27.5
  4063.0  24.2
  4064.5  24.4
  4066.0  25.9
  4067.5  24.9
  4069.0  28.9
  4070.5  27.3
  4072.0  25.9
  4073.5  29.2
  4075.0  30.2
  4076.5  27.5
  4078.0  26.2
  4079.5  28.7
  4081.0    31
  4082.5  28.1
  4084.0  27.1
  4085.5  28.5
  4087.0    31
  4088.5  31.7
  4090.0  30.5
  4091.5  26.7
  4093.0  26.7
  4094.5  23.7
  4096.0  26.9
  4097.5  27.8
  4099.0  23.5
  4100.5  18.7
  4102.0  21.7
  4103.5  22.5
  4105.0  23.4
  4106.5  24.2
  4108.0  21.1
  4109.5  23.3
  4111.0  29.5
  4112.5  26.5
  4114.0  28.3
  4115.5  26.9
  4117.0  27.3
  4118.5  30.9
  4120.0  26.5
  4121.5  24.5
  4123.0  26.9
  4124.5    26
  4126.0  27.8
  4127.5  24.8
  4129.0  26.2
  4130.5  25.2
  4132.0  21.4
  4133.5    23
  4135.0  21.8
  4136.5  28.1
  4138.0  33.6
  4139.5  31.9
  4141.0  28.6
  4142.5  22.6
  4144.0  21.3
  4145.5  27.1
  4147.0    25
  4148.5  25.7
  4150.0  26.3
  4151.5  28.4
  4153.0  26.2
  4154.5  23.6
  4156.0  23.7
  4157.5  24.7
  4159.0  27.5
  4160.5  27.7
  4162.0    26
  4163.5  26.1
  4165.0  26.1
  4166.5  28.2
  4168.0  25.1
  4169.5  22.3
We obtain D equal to -10.8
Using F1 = 617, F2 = 18.7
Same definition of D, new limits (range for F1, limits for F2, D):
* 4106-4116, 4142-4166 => -8.7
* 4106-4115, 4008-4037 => -8.5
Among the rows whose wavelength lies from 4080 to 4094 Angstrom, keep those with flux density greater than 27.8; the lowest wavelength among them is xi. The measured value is 4081.0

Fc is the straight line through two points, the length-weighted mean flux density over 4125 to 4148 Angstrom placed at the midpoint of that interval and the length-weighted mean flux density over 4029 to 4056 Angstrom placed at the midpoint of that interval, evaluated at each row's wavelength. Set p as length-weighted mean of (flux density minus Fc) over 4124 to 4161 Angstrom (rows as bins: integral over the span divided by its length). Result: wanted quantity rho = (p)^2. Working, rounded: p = 0.0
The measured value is 0.0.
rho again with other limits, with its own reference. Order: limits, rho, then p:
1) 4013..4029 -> 0.0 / 0.1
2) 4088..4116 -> 0.3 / -0.5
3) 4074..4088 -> 8.1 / 2.8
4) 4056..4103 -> 0.4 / 0.6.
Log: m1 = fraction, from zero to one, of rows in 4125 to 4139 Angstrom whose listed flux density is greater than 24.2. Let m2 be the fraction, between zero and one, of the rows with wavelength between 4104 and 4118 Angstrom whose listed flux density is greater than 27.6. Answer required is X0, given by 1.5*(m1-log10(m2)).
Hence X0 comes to 2.0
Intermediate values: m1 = 0.67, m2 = 0.22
